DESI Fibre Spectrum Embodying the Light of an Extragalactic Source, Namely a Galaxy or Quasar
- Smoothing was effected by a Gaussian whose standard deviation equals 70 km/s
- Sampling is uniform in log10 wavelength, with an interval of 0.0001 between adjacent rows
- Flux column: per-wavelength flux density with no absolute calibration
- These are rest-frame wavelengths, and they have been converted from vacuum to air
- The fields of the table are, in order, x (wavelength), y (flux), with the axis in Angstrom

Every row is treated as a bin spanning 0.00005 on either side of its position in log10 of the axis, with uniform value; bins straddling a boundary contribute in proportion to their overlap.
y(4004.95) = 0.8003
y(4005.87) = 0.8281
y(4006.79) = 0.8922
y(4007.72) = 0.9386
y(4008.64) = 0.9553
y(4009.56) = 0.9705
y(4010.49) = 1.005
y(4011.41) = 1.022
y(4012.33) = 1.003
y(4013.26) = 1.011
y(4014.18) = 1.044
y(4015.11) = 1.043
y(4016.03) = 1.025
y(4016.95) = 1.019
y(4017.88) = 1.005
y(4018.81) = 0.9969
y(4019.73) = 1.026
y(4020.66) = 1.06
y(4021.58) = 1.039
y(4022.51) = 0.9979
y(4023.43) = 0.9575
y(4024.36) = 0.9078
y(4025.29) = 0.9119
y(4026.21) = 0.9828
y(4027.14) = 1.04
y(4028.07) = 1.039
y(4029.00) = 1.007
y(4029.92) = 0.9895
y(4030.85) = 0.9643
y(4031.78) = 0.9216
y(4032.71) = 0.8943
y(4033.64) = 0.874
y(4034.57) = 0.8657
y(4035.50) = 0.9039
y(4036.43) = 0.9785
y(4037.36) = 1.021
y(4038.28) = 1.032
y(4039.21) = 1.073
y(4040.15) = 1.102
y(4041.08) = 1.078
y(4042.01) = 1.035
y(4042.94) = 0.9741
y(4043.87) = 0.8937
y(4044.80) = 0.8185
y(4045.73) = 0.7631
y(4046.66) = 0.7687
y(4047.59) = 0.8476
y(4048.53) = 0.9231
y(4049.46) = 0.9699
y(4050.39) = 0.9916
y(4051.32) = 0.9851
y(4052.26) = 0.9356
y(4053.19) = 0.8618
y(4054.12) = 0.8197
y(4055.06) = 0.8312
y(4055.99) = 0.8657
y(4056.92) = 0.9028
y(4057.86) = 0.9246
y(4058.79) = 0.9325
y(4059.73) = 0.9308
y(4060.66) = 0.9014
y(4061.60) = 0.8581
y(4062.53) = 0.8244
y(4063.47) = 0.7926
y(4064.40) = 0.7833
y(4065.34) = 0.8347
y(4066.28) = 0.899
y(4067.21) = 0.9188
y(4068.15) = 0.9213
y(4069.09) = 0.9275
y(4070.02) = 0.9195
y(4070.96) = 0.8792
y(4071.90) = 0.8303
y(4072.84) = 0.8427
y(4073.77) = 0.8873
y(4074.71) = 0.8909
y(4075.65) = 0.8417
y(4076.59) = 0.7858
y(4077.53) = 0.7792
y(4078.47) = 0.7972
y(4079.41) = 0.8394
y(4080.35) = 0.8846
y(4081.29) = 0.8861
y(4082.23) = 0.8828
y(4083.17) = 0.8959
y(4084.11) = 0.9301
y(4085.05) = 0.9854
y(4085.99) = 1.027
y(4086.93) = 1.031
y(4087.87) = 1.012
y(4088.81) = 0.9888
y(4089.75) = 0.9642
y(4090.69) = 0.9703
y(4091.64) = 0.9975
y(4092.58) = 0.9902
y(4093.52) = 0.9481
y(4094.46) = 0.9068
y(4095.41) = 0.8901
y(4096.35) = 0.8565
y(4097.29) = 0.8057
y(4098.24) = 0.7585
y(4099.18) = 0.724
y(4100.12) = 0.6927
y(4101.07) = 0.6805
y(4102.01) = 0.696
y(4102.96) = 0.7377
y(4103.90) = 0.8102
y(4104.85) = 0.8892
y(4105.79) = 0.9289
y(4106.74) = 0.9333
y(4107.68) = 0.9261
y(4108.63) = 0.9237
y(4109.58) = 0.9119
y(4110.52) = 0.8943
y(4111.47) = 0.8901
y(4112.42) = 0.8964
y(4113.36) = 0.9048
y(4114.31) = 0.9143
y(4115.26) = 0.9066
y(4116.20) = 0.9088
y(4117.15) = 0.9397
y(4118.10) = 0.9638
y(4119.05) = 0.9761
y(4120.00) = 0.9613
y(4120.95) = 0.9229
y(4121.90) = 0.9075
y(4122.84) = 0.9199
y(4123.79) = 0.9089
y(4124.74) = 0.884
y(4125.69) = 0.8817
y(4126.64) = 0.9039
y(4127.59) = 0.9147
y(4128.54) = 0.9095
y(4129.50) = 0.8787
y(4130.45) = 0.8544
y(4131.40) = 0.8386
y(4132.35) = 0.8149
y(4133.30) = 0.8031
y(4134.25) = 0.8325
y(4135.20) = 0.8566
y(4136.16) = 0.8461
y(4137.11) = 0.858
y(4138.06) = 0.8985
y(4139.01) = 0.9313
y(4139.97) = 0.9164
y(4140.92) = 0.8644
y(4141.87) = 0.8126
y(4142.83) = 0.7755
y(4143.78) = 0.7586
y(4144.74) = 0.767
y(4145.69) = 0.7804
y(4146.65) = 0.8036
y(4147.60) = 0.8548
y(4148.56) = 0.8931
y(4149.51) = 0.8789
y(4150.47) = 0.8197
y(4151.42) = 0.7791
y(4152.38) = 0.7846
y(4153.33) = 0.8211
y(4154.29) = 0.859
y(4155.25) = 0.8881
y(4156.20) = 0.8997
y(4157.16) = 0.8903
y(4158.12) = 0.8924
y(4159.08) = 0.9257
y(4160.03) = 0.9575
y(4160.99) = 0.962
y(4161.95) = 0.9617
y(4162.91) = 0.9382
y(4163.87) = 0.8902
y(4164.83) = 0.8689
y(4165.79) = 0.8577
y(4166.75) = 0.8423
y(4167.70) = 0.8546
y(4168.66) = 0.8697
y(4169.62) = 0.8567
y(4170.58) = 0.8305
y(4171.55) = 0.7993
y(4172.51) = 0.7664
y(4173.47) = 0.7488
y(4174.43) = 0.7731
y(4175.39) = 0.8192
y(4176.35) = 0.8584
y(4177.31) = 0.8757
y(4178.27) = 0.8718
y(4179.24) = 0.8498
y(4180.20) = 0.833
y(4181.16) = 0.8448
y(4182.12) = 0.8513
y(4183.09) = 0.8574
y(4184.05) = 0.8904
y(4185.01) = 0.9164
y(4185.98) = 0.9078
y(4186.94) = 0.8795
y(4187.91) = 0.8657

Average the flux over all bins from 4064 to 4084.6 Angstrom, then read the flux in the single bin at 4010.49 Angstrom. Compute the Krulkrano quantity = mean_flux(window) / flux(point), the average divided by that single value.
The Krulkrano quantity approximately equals 0.86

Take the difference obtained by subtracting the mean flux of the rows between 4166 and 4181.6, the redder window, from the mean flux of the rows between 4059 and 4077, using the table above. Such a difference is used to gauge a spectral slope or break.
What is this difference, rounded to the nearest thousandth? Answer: 0.036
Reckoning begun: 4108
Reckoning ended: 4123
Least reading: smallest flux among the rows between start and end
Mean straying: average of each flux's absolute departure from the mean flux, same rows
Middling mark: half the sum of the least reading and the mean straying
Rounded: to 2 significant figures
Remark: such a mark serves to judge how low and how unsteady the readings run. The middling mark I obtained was 0.46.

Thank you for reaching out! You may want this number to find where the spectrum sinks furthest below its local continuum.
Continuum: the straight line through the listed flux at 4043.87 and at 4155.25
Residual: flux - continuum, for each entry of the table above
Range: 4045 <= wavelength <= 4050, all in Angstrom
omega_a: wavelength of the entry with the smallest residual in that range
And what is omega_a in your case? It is 4045.73 Angstrom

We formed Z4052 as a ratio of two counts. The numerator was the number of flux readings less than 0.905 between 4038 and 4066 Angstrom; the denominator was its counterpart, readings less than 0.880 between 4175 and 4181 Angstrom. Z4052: 2.7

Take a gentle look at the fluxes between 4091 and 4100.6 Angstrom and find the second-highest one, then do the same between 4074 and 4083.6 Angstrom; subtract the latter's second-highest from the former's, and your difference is 0.10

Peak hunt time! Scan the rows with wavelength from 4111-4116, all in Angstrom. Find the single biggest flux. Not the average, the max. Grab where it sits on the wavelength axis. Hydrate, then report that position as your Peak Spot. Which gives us 4114.31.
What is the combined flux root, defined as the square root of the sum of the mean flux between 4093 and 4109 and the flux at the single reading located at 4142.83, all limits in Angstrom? 1.27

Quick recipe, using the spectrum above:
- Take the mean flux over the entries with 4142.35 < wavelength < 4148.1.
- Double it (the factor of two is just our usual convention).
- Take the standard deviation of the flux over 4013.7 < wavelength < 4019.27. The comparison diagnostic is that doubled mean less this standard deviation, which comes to 1.56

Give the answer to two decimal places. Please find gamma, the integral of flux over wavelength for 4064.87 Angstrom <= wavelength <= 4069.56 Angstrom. 4.22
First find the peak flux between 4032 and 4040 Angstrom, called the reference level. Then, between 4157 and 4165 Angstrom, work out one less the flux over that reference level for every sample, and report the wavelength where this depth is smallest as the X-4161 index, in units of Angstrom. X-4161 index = 4160.99 Angstrom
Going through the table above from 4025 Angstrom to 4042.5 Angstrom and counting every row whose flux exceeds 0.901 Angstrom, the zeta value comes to 16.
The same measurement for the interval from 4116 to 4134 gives 12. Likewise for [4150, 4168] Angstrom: 5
